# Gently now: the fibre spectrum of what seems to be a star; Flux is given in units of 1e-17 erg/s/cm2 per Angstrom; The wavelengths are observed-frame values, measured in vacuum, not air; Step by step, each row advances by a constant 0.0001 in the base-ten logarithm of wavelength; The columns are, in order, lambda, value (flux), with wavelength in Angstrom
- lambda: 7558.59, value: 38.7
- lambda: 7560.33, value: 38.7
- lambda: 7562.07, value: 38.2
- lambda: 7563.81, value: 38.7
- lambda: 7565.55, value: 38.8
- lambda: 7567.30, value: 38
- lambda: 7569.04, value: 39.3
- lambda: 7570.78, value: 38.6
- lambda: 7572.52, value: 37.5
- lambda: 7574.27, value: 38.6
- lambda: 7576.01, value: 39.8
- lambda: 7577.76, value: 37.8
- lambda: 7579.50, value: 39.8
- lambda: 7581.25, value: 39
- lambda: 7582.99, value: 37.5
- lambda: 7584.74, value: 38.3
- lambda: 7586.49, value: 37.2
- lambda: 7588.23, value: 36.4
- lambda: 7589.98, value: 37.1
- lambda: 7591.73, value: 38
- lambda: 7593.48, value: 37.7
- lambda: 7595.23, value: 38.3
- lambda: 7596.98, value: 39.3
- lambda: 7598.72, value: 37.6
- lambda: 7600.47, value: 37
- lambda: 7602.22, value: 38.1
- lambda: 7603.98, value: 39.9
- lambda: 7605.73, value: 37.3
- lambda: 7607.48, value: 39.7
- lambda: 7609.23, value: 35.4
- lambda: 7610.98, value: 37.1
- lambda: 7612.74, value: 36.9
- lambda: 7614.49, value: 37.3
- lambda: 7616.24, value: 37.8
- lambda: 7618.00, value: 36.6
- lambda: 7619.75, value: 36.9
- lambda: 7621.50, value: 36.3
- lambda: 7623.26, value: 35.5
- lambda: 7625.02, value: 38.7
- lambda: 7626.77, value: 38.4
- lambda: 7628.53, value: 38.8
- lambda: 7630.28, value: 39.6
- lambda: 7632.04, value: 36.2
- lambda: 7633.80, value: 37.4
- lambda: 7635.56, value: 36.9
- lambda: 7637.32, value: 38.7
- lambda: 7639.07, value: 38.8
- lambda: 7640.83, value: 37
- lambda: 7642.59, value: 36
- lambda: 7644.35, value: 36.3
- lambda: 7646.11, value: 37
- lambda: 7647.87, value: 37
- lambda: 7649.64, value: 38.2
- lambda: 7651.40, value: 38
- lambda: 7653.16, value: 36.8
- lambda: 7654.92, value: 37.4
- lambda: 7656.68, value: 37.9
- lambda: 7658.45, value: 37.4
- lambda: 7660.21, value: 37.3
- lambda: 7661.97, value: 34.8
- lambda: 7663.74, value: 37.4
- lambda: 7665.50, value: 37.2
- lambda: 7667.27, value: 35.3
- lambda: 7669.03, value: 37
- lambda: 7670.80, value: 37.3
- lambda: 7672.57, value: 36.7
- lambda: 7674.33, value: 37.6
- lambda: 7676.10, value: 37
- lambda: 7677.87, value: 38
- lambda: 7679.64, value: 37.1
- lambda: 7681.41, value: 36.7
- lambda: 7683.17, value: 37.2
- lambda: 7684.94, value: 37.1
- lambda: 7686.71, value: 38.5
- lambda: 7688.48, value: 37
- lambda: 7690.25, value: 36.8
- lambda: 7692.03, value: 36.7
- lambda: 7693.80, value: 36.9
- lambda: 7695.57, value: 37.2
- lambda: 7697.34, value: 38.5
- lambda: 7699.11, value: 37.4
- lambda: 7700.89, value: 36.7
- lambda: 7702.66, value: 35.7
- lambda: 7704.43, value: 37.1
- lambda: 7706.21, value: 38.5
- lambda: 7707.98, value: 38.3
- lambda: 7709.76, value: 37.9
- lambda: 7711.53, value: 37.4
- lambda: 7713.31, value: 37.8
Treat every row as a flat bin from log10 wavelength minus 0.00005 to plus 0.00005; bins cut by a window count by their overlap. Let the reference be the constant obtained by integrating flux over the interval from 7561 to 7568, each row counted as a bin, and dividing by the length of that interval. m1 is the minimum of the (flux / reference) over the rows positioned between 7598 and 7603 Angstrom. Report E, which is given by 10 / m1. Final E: 10.4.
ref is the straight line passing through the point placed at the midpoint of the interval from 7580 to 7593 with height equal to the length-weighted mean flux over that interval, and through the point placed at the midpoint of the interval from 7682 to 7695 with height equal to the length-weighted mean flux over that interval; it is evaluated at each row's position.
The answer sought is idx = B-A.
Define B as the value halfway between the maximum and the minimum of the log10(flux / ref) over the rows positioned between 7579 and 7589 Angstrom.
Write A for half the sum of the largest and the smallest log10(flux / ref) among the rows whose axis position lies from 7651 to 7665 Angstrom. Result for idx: 0.015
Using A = -0.011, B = 0.004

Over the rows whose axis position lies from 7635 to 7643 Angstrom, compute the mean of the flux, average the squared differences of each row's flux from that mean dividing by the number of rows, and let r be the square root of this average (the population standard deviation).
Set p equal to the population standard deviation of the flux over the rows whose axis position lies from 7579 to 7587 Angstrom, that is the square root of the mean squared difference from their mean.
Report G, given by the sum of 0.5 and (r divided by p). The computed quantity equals 1.6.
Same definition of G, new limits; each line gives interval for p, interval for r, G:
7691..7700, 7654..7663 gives 2.3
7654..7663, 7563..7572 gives 0.9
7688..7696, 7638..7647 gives 6.2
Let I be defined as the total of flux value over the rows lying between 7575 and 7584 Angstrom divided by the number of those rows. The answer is 38.8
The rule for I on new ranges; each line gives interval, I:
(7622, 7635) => 37.8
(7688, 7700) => 37.2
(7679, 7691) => 37.2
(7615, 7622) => 36.9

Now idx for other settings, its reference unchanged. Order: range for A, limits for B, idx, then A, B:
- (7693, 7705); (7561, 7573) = 0.007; 0.000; 0.007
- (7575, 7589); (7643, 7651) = -0.006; 0.004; -0.002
